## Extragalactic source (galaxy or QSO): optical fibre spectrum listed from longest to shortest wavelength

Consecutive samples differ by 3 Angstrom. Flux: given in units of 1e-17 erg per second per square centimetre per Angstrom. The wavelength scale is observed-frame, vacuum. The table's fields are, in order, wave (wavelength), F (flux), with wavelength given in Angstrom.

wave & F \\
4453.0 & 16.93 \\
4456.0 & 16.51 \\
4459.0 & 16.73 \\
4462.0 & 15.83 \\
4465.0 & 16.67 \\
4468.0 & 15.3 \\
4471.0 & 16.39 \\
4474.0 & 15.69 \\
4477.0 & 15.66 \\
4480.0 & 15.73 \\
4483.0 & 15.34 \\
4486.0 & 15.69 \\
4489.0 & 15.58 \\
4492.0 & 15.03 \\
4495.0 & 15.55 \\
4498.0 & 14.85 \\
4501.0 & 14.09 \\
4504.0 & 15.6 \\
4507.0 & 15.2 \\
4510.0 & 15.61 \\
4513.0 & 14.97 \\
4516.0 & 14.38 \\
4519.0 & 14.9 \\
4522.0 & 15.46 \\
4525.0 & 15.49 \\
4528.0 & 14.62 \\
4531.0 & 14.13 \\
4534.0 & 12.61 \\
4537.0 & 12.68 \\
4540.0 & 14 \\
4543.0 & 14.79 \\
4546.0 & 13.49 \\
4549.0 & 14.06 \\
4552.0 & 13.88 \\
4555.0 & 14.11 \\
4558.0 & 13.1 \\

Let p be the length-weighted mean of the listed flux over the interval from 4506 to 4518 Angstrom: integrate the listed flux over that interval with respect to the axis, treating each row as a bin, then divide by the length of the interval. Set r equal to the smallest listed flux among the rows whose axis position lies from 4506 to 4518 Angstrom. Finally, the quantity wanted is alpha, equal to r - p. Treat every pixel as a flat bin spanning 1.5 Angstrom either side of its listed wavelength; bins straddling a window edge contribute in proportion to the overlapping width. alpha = -0.65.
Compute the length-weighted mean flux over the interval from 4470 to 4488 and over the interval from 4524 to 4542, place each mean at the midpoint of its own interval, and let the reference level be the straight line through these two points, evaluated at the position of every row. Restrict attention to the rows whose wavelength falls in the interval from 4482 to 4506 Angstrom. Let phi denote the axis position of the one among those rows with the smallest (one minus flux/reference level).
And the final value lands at 4504.0 Angstrom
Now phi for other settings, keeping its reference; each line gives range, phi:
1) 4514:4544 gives 4525.0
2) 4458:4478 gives 4465.0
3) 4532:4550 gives 4543.0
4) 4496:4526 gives 4525.0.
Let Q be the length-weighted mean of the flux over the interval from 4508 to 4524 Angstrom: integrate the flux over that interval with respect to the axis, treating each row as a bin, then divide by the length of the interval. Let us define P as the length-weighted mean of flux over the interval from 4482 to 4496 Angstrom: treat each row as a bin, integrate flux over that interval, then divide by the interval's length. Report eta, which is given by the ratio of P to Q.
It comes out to 1.02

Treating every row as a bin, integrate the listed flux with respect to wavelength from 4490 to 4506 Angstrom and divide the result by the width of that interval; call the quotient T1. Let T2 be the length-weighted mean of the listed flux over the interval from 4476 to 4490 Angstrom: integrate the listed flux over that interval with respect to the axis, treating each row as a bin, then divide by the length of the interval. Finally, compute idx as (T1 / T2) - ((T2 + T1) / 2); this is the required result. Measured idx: -14.4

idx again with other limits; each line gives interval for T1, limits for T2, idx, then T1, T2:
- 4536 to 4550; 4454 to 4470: -14.2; 13.8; 16.2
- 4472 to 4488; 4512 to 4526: -14.3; 15.6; 15.0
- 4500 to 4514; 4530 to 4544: -13.2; 15.1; 13.6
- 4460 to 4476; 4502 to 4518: -14.5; 16.0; 15.1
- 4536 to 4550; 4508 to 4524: -13.5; 13.8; 15.1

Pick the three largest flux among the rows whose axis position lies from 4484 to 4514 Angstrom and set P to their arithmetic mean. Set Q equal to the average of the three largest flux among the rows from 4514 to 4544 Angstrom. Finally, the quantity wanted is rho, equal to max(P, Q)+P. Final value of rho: 31.3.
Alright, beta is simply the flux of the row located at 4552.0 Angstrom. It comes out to 13.88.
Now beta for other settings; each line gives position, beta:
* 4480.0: 15.73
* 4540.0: 14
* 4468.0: 15.3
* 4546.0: 13.49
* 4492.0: 15.03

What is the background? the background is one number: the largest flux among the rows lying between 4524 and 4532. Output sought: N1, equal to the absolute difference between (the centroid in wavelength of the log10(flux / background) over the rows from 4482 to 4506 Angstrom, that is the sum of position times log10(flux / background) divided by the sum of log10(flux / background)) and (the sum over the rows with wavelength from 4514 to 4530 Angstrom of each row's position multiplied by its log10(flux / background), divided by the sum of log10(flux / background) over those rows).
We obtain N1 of 21.9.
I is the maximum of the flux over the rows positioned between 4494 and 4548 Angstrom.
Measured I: 15.61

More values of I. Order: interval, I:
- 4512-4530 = 15.49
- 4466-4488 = 16.39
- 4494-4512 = 15.61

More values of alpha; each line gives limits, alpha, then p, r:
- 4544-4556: -0.42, 13.9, 13.49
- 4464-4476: -0.67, 16.0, 15.3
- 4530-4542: -0.77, 13.4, 12.61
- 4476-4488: -0.26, 15.6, 15.34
